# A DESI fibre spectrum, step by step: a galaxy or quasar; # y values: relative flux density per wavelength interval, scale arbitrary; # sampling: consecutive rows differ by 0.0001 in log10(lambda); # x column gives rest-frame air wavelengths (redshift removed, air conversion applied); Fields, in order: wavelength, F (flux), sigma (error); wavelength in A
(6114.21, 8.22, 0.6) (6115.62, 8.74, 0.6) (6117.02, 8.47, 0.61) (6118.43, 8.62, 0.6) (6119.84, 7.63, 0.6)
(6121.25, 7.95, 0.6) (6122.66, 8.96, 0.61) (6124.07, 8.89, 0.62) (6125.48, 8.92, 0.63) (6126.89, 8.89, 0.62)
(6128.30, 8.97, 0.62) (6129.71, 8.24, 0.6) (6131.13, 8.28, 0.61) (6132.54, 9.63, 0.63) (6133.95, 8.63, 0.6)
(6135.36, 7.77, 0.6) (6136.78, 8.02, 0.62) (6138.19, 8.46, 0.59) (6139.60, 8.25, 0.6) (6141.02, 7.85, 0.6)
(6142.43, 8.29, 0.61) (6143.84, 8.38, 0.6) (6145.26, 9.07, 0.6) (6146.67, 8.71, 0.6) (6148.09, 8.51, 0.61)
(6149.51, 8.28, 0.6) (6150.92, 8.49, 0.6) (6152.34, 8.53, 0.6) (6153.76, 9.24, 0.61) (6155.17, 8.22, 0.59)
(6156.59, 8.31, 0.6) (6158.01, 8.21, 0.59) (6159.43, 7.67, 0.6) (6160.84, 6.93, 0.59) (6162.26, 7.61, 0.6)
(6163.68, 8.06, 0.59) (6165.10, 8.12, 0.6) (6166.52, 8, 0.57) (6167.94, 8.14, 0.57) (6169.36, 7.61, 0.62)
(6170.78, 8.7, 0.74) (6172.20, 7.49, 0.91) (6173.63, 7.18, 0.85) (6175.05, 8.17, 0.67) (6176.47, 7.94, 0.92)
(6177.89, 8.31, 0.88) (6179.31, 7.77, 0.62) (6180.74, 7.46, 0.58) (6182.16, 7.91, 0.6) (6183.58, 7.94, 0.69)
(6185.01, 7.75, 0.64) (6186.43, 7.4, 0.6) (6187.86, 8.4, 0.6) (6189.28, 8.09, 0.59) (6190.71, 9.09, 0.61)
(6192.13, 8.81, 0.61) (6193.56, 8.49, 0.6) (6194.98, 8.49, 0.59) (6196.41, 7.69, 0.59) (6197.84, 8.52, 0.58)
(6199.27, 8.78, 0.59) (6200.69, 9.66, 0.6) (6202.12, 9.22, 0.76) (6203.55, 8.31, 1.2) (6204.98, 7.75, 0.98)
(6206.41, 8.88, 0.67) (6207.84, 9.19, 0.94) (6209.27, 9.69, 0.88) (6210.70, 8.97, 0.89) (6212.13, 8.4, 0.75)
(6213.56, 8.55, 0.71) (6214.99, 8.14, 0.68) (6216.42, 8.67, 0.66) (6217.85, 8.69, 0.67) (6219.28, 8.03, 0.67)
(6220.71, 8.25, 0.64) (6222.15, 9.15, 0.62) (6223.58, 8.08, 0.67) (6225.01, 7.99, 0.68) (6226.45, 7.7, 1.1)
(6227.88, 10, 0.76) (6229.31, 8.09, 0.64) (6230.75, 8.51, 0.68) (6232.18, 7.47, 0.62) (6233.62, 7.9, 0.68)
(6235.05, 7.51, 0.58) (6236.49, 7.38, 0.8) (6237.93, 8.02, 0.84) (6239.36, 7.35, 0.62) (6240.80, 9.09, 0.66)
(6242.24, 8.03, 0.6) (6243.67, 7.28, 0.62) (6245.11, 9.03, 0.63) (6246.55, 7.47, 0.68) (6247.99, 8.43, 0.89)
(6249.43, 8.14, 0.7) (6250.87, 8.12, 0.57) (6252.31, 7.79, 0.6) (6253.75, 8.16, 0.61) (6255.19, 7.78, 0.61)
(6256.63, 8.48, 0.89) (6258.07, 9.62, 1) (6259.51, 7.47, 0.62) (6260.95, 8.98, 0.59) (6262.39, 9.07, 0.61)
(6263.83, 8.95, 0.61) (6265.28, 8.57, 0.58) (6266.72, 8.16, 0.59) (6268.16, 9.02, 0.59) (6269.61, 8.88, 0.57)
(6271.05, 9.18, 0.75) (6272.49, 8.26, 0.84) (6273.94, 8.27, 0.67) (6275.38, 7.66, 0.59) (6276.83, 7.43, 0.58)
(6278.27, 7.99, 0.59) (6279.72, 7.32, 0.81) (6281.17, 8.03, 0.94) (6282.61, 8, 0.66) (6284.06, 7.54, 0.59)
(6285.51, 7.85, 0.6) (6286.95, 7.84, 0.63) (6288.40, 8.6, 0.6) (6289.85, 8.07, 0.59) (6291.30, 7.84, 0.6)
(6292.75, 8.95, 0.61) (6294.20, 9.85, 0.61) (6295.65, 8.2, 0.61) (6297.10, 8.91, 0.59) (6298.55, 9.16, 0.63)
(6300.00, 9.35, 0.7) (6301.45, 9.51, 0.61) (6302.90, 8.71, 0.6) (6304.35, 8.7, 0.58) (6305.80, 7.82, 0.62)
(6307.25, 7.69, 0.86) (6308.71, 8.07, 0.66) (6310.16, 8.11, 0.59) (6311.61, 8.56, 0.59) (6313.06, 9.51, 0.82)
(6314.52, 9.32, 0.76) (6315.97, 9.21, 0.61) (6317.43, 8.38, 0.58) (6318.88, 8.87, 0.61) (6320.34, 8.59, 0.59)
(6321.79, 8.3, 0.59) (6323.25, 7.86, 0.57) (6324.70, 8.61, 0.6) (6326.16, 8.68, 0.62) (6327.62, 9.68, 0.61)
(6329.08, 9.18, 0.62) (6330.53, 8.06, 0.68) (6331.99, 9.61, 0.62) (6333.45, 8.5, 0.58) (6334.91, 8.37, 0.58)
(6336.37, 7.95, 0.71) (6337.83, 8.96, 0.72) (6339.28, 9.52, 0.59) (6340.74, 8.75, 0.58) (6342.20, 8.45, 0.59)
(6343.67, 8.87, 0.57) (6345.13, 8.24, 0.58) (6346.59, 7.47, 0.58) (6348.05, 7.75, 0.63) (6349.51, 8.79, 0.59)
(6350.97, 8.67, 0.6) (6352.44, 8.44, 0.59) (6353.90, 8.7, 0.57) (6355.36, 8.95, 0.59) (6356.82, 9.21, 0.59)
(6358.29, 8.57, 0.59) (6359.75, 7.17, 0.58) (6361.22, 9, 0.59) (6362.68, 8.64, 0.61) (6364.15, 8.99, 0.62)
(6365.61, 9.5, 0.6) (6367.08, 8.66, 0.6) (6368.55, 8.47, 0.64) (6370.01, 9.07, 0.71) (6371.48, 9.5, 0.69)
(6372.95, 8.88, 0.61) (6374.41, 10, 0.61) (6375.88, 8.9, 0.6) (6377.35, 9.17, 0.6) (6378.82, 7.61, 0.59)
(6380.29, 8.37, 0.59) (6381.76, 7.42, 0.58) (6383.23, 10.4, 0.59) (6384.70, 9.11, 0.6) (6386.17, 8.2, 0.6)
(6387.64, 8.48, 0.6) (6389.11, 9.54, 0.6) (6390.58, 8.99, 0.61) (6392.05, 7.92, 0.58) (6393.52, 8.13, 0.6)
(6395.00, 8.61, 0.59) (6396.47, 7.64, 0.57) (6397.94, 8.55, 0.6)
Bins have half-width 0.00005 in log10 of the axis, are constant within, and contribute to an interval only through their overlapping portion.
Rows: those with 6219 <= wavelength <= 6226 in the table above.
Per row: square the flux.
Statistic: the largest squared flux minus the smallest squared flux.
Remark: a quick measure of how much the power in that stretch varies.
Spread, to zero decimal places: 20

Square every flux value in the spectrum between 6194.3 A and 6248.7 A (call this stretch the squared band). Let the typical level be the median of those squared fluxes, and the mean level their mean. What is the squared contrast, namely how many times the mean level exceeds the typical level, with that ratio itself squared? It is 1.02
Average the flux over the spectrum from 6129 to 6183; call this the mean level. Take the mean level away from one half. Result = -7.67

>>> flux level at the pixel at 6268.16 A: 9.02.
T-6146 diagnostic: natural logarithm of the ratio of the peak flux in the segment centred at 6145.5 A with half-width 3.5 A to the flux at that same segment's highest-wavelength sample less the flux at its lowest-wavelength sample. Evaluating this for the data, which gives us 3.7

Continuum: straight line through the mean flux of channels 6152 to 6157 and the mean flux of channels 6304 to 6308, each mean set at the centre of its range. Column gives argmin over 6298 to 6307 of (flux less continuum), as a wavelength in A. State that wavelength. 6305.80 A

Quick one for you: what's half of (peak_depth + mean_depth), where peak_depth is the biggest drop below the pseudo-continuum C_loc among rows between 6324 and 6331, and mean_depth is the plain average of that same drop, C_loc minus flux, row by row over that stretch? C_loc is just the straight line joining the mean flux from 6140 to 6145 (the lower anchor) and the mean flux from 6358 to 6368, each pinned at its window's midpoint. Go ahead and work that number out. 0.12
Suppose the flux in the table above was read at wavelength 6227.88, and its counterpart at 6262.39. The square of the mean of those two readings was 91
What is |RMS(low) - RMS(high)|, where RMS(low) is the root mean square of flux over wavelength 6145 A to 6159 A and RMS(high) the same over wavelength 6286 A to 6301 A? 0.14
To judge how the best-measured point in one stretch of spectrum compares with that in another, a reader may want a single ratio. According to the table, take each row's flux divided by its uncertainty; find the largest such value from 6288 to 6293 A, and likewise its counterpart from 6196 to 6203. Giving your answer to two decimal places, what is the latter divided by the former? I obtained 1.10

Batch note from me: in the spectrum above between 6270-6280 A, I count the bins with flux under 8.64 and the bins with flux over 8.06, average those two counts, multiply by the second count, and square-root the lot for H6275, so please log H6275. 3.7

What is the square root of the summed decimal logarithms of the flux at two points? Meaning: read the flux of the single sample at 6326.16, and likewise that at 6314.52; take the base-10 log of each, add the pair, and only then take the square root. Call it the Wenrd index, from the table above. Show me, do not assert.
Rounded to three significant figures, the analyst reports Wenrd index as 1.38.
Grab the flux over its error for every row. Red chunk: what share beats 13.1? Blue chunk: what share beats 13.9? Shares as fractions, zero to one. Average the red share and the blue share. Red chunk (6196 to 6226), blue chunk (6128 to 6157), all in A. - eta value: 0.43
